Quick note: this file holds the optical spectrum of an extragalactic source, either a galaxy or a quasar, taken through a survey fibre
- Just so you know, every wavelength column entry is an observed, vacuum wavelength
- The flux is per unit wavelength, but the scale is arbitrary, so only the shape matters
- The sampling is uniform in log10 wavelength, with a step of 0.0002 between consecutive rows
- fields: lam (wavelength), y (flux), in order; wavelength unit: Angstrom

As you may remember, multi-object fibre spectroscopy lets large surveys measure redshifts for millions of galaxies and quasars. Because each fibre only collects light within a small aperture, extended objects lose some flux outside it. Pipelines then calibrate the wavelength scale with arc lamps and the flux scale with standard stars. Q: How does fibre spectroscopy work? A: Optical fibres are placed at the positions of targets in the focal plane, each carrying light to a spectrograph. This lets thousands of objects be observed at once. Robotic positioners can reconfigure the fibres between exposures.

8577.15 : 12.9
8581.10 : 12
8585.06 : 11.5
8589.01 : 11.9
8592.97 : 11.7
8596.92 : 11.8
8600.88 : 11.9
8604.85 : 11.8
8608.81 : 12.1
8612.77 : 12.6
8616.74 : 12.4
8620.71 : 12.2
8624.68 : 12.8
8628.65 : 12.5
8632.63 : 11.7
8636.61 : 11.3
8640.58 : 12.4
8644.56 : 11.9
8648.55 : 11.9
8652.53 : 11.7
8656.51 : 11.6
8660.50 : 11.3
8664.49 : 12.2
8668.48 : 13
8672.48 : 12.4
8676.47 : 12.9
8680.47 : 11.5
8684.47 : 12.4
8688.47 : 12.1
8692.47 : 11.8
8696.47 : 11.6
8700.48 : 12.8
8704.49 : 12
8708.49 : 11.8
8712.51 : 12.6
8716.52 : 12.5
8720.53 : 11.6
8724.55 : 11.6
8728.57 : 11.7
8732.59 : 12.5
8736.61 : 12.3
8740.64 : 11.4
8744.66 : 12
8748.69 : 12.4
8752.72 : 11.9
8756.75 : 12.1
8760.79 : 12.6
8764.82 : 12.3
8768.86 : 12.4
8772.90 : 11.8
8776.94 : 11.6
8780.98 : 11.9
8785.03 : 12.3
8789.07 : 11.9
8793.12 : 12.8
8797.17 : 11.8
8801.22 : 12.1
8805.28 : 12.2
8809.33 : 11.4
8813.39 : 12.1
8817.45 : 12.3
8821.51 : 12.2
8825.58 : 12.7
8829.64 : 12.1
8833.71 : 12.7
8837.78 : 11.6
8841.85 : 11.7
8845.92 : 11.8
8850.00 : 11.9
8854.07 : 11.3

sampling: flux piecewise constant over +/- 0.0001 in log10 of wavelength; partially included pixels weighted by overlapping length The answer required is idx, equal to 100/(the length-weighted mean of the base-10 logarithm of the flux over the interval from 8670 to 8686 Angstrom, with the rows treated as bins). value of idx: 91.8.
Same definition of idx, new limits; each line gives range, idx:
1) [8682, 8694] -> 92.4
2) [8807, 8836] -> 92.0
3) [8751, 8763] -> 92.0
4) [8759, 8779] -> 92.2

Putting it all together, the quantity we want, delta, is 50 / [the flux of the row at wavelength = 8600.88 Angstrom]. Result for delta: 4.20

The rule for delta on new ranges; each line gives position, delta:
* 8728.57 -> 4.27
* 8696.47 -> 4.31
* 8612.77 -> 3.97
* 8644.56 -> 4.20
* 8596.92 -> 4.24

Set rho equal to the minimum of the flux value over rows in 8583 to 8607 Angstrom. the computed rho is 11.5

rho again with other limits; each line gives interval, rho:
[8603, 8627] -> 11.8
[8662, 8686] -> 11.5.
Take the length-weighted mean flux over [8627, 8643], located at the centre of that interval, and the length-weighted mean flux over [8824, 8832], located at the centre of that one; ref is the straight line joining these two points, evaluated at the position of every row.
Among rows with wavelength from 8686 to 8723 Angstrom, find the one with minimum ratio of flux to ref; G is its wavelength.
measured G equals 8720.53 Angstrom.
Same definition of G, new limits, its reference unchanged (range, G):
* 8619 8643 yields 8636.61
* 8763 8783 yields 8776.94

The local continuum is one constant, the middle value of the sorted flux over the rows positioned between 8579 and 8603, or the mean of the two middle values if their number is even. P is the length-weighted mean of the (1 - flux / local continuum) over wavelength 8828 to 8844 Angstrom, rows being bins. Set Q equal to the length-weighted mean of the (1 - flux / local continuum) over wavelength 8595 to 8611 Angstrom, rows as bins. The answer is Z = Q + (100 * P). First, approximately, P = -0.014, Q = -0.0050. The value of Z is -1.5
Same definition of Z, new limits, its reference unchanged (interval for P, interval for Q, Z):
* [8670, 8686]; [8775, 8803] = -4.0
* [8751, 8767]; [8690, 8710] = -3.2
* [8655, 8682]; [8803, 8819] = -2.5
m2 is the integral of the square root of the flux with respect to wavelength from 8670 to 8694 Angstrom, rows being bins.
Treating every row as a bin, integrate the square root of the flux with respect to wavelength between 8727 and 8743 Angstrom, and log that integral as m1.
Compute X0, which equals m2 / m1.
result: 1.51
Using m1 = 55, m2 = 84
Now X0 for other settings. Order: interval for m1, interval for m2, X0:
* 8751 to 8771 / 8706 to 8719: 0.65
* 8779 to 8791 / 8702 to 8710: 0.67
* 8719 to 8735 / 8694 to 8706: 0.76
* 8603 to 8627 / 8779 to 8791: 0.49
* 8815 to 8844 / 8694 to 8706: 0.41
